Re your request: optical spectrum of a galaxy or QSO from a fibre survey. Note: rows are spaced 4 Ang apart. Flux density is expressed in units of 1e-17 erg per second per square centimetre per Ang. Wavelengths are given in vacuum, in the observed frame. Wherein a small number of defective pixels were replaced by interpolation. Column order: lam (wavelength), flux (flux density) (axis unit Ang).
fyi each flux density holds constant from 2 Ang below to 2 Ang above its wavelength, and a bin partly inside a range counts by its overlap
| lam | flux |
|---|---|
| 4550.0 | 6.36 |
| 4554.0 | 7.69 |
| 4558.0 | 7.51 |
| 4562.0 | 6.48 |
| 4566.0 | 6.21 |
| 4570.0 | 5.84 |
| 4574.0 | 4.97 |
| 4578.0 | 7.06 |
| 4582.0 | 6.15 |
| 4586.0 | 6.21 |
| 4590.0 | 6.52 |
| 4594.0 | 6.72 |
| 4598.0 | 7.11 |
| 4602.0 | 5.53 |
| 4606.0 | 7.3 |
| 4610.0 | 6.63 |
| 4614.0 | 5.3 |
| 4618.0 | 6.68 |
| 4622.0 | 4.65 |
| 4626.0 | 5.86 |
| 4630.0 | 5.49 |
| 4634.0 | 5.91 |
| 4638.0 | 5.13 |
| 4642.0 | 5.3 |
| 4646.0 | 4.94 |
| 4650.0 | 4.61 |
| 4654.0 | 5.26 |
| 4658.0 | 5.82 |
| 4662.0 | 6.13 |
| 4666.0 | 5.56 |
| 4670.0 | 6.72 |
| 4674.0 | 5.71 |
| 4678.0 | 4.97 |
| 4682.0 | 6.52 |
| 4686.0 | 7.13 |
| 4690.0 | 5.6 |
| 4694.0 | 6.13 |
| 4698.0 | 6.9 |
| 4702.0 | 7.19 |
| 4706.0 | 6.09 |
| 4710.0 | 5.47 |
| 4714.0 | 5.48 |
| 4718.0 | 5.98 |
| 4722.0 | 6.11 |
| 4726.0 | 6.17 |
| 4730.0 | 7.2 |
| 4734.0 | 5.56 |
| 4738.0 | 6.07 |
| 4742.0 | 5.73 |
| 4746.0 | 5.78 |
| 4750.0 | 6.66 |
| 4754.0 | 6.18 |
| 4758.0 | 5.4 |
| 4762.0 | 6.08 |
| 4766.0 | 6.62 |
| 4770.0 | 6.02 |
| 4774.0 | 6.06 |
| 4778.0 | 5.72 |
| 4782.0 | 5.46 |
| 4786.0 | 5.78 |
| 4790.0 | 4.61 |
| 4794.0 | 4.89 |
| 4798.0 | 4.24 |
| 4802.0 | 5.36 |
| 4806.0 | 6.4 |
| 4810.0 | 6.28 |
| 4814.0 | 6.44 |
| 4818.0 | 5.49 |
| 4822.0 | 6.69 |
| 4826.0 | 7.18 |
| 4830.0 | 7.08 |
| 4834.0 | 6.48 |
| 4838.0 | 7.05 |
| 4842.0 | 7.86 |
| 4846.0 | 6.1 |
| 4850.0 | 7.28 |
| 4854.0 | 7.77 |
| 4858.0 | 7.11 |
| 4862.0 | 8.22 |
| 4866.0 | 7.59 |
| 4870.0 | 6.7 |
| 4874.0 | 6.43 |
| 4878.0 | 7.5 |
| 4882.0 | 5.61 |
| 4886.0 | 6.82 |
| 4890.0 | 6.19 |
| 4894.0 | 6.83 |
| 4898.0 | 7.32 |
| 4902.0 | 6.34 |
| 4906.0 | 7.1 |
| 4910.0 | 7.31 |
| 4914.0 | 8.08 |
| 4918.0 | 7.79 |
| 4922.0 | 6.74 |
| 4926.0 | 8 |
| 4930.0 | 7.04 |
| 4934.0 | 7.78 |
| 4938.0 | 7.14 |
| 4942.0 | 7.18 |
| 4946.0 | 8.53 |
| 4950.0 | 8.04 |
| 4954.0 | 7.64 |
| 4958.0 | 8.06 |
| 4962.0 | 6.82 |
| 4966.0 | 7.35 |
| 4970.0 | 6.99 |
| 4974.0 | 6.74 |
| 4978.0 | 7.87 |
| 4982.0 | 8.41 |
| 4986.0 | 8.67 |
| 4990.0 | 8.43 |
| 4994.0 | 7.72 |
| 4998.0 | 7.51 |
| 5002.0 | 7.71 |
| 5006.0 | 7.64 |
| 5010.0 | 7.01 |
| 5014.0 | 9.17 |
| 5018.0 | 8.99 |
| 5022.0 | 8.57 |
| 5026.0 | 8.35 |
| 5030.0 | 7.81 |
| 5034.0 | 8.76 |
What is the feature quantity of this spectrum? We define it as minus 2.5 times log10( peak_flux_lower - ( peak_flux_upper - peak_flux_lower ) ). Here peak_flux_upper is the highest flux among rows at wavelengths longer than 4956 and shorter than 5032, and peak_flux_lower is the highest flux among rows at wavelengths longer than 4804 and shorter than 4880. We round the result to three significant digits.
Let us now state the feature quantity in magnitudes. -2.15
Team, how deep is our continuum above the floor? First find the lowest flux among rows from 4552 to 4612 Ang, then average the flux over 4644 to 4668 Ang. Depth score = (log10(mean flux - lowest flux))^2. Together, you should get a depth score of 0.145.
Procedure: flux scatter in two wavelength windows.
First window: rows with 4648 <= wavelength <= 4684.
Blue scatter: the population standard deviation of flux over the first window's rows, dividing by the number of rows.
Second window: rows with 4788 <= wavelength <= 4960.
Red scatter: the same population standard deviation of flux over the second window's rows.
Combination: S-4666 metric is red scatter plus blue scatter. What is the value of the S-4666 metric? 1.62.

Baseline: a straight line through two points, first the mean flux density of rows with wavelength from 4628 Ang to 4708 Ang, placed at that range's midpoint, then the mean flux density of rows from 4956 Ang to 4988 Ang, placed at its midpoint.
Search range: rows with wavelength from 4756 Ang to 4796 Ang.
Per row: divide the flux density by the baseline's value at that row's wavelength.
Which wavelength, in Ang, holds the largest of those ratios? 4766.0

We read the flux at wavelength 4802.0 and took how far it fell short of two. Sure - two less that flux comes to -3.4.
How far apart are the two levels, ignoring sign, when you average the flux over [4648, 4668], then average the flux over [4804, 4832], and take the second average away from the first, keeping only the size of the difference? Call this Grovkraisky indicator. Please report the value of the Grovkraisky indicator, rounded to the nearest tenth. 1.0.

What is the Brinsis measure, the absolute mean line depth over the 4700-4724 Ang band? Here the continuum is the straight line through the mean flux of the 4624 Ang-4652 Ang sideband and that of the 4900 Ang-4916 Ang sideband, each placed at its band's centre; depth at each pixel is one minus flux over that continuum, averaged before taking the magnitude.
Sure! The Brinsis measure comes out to 0.037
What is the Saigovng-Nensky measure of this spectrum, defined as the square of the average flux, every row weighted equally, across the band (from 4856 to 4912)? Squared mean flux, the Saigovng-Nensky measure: 48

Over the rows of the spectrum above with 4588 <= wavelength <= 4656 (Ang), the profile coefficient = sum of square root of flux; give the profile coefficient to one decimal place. 40.9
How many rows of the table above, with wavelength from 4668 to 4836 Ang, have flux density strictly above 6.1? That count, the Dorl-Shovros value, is 19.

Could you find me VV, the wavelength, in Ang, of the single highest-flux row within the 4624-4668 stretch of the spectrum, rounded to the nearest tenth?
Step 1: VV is 4662.0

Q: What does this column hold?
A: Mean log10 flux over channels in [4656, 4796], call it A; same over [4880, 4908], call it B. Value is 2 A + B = 2.37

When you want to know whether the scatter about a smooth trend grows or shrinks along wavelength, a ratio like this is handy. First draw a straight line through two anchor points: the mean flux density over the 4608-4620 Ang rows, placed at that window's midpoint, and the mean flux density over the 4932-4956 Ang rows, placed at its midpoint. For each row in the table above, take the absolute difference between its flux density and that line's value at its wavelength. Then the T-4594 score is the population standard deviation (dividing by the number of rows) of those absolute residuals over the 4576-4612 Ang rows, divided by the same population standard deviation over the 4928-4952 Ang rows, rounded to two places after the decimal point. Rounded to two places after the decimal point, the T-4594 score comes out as 1.58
